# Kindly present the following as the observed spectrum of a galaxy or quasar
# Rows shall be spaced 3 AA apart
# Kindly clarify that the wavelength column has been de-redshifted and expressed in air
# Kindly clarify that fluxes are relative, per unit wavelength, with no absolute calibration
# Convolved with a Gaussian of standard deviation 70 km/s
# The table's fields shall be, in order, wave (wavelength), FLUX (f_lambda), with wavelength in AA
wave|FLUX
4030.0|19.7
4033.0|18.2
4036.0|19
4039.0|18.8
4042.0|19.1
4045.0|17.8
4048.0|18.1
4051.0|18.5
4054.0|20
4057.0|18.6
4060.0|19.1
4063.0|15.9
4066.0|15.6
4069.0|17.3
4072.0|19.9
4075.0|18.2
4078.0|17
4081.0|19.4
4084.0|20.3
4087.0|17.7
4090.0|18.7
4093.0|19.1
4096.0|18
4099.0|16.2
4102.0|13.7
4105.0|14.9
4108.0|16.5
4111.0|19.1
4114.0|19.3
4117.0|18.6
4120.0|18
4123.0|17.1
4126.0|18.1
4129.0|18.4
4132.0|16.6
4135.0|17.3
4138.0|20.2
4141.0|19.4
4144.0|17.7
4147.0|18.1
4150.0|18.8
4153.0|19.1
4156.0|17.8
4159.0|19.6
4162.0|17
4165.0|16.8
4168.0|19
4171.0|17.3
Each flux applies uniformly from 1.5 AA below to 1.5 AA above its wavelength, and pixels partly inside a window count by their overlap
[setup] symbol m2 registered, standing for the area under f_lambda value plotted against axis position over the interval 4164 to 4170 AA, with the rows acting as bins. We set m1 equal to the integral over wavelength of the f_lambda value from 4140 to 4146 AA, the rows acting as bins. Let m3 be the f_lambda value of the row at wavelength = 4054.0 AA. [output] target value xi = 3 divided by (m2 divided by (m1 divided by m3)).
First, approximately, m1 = 111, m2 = 108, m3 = 20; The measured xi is 0.154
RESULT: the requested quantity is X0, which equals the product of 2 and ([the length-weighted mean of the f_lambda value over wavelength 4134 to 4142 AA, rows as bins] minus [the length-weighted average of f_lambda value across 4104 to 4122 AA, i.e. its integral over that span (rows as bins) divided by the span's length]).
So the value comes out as 2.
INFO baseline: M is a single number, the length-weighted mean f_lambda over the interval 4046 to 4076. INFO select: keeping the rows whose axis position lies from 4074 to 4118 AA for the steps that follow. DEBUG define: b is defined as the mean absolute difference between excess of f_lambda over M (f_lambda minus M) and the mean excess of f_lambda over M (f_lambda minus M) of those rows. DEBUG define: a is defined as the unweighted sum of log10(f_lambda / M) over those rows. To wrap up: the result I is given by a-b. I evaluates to -1.58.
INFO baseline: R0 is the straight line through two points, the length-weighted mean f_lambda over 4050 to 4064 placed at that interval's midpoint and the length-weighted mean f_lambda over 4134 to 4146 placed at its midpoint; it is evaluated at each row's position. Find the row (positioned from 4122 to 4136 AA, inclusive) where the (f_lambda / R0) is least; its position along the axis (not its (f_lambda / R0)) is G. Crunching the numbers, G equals 4132.0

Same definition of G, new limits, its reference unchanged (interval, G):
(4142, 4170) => 4165.0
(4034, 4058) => 4045.0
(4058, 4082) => 4066.0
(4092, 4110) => 4102.0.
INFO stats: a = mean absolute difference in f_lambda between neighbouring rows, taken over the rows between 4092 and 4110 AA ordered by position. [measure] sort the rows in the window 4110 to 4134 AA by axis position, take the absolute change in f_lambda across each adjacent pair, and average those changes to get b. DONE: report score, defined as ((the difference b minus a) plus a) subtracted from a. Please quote 0.9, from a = 1.6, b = 0.8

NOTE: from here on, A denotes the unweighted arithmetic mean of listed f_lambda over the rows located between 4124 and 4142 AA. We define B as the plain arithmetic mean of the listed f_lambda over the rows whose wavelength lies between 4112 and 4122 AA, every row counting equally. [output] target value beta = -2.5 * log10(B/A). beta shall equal -0.02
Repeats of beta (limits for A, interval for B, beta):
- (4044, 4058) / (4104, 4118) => 0.06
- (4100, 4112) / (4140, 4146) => -0.16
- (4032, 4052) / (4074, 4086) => -0.01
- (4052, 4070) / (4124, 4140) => -0.02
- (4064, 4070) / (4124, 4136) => -0.07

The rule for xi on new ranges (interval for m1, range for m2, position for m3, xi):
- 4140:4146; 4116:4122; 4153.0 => 0.159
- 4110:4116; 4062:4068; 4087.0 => 0.205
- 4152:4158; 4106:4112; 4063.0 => 0.200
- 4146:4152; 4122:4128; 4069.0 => 0.181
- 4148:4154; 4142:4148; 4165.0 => 0.187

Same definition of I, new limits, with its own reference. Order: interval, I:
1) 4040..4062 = -0.46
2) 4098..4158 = -1.41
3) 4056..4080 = -1.34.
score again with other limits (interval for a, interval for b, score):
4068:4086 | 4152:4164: -0.1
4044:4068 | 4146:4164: -0.3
